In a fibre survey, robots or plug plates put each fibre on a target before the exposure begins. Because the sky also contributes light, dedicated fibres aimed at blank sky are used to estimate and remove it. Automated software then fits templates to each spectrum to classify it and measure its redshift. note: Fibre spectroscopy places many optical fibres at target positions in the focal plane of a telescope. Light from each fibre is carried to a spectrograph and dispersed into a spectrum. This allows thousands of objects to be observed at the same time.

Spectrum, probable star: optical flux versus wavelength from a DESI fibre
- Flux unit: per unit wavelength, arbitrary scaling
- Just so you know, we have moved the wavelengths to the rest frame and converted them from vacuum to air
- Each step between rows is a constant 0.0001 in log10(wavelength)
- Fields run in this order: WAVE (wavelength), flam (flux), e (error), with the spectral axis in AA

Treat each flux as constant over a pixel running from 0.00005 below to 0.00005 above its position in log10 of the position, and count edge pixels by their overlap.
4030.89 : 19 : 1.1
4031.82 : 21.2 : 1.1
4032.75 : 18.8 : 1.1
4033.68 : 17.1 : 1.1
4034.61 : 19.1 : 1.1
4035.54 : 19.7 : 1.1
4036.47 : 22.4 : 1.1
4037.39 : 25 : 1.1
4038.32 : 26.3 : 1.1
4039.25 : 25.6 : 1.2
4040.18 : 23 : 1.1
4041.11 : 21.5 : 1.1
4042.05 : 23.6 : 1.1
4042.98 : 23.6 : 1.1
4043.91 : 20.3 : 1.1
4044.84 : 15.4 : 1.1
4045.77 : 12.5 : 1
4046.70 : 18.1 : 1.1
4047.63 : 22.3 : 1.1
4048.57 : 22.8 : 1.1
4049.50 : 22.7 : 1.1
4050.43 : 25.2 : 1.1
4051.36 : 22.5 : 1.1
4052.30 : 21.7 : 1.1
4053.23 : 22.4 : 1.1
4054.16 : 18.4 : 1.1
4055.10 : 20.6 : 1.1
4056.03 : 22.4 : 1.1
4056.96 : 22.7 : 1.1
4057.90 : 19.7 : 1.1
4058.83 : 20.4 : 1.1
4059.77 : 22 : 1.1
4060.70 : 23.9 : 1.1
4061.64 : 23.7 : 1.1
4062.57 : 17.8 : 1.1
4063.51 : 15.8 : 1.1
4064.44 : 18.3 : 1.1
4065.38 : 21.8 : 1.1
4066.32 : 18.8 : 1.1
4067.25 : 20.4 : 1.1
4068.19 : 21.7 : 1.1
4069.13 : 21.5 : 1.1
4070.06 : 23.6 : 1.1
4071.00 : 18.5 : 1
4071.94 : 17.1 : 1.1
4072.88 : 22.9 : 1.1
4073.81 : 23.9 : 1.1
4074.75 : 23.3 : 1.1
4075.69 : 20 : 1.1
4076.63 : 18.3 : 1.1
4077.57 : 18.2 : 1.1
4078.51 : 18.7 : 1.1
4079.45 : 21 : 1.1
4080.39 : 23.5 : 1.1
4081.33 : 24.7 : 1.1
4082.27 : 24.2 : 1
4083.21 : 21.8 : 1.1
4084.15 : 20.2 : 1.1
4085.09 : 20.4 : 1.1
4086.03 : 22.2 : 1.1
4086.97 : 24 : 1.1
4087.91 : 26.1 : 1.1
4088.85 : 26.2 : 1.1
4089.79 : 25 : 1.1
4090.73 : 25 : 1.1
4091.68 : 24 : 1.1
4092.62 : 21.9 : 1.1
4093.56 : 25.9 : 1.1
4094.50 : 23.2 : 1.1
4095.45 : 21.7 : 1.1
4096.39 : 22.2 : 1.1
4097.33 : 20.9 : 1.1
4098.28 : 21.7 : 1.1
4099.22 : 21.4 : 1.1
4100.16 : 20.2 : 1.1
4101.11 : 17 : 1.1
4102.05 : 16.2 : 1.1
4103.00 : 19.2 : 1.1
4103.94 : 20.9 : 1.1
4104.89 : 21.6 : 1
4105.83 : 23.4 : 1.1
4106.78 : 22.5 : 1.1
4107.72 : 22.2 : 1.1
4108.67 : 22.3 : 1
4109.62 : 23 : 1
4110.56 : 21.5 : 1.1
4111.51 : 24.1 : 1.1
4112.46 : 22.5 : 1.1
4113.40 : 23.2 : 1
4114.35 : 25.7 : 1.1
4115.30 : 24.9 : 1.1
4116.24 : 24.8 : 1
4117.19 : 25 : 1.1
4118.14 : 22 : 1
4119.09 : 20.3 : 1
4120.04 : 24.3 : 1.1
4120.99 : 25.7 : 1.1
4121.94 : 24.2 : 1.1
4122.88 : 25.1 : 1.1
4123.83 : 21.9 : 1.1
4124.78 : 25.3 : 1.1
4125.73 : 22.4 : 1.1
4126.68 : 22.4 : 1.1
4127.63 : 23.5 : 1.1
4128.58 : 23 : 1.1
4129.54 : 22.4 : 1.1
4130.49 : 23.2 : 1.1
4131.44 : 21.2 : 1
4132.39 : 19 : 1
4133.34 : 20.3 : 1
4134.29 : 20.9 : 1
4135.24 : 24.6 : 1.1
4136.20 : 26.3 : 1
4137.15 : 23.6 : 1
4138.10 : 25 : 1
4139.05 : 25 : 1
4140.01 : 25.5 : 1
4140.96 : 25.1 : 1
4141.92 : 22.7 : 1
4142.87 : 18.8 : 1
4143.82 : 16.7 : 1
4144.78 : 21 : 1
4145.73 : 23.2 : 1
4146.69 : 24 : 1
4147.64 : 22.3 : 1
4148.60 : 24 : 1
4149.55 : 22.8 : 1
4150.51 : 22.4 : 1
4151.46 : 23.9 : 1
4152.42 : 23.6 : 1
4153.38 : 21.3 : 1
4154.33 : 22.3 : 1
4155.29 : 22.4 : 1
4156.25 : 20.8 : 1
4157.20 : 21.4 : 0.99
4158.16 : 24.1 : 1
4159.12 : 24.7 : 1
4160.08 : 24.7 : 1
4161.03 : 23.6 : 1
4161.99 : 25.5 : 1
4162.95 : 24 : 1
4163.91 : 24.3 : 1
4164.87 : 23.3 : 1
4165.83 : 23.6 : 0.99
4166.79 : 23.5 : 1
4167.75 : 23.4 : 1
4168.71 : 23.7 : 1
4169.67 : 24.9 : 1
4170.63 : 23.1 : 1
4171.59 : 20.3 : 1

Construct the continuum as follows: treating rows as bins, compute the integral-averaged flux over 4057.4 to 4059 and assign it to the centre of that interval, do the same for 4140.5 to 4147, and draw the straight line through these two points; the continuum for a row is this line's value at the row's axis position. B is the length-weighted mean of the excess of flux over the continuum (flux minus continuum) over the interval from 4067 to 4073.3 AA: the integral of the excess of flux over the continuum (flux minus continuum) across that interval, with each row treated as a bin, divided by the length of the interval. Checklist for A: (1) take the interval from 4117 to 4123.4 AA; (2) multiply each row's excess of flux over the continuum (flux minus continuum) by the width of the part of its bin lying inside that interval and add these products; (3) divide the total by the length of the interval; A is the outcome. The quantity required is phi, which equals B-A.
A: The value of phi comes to -2.0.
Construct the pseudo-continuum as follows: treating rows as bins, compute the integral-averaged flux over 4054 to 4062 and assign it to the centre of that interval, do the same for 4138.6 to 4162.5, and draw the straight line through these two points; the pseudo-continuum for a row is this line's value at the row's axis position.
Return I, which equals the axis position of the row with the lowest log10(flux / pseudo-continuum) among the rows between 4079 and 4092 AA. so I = 4084.15 AA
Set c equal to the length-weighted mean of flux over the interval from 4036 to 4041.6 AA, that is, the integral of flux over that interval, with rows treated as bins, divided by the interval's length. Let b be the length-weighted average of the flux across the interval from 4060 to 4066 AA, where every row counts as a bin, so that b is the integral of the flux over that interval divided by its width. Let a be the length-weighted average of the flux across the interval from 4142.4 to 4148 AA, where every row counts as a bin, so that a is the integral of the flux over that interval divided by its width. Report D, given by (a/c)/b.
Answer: 0.043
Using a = 21.0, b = 20.2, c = 24.0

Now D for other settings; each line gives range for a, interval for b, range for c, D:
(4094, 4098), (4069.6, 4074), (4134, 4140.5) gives 0.043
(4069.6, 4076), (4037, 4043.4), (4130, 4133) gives 0.042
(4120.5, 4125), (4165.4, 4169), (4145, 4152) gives 0.045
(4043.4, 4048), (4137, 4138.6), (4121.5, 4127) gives 0.031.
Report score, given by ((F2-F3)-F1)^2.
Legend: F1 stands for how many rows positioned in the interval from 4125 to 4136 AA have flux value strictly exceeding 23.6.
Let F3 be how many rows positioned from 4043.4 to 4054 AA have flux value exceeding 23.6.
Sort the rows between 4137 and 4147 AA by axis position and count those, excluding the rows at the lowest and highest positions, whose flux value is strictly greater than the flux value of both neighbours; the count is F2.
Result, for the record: 1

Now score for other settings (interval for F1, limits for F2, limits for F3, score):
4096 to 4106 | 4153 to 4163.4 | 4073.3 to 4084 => 1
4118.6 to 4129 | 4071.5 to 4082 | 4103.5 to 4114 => 25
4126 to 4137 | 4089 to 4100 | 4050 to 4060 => 0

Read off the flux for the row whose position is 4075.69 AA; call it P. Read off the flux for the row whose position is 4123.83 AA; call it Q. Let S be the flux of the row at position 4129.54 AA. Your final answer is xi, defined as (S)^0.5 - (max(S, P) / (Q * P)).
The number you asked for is 4.68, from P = 20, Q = 21.9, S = 22.4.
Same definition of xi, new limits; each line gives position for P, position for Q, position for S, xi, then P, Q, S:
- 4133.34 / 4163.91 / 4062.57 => 4.18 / 20.3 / 24.3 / 17.8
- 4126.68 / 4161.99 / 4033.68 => 4.10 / 22.4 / 25.5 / 17.1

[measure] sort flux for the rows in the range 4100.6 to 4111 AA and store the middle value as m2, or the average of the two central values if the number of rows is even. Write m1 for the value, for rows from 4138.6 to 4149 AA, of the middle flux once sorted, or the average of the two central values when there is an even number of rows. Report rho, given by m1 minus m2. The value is 1.6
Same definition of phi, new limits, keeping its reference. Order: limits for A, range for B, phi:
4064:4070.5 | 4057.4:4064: -0.3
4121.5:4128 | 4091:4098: -0.1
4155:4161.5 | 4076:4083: -0.5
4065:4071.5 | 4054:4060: 0.3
